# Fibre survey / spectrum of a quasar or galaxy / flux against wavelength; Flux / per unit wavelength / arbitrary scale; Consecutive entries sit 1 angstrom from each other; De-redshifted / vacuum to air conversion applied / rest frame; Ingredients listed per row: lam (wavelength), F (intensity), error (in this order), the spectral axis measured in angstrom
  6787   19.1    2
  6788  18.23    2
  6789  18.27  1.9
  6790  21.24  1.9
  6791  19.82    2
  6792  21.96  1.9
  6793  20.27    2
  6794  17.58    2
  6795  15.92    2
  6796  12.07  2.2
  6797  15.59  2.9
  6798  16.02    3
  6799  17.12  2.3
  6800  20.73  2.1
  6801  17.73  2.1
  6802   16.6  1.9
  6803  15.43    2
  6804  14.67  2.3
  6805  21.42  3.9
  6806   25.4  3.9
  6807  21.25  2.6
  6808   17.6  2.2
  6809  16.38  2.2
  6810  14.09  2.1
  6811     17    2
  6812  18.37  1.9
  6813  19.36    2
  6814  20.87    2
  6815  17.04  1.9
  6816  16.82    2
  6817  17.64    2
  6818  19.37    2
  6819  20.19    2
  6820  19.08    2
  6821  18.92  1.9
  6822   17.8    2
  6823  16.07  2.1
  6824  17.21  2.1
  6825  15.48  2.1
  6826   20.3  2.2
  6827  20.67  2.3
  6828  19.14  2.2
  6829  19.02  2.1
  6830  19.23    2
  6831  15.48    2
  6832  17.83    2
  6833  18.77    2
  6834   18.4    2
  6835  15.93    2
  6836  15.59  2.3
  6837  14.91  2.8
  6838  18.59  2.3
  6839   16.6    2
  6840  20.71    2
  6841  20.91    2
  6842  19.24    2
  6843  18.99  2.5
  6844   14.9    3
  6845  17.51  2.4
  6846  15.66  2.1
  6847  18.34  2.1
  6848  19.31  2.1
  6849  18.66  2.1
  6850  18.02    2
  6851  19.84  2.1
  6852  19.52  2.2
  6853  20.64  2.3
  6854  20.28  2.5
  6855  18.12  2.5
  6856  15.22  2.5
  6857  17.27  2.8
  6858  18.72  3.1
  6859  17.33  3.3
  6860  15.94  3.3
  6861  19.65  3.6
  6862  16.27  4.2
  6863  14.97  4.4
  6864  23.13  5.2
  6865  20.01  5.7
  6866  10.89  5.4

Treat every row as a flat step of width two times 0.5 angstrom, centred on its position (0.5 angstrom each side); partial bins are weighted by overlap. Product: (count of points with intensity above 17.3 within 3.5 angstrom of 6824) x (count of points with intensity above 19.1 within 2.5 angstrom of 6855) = 8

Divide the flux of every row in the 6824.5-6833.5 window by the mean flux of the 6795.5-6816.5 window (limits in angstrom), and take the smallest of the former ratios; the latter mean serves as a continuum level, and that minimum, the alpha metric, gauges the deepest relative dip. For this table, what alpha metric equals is 0.875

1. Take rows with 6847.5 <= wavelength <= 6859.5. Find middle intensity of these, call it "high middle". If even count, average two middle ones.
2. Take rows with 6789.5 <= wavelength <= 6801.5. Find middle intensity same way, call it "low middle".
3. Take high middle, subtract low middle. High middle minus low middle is 1.0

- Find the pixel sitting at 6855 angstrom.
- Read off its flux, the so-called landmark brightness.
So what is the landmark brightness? 18.12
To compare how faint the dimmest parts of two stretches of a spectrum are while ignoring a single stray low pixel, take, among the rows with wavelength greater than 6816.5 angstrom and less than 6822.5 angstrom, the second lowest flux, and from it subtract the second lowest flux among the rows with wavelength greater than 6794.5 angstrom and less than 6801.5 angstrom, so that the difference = 2.2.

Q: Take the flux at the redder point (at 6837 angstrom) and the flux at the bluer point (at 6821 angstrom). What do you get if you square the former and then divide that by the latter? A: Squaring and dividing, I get 11.7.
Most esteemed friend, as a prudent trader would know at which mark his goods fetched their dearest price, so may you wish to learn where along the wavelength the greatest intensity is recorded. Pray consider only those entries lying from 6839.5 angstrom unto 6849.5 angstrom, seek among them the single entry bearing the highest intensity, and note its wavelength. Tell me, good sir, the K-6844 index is 6841 angstrom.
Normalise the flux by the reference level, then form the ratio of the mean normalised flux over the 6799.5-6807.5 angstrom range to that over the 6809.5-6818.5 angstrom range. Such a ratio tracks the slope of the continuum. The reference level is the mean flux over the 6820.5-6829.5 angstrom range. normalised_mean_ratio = 1.074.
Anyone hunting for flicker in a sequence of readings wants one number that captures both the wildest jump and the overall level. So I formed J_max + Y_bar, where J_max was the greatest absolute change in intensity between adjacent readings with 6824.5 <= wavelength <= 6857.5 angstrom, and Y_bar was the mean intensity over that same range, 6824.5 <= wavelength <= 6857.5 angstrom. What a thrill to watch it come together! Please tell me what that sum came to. 23.0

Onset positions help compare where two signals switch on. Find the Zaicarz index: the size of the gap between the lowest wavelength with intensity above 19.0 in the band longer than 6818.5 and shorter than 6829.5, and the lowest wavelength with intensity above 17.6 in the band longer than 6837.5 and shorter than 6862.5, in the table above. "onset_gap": 19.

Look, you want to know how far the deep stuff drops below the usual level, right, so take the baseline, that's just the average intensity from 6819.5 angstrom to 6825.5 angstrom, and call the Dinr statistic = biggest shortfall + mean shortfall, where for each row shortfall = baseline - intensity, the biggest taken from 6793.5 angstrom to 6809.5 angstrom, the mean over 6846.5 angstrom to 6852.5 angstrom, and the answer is 3.8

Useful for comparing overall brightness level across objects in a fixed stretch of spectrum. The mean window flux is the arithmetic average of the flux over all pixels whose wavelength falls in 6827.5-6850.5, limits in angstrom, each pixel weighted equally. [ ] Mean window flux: 17.9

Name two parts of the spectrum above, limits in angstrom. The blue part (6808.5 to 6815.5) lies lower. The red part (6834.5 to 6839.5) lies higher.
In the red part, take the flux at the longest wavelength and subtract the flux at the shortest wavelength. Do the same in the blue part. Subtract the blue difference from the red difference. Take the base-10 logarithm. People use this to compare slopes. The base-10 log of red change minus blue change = -2.0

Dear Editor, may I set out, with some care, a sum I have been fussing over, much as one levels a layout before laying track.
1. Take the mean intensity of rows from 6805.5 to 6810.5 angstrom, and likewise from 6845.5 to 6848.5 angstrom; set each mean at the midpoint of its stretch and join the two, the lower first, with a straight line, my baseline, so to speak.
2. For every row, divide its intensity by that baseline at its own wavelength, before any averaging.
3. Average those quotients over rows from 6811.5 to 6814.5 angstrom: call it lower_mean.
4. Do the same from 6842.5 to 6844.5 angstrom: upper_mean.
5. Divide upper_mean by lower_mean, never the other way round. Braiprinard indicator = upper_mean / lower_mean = 0.91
